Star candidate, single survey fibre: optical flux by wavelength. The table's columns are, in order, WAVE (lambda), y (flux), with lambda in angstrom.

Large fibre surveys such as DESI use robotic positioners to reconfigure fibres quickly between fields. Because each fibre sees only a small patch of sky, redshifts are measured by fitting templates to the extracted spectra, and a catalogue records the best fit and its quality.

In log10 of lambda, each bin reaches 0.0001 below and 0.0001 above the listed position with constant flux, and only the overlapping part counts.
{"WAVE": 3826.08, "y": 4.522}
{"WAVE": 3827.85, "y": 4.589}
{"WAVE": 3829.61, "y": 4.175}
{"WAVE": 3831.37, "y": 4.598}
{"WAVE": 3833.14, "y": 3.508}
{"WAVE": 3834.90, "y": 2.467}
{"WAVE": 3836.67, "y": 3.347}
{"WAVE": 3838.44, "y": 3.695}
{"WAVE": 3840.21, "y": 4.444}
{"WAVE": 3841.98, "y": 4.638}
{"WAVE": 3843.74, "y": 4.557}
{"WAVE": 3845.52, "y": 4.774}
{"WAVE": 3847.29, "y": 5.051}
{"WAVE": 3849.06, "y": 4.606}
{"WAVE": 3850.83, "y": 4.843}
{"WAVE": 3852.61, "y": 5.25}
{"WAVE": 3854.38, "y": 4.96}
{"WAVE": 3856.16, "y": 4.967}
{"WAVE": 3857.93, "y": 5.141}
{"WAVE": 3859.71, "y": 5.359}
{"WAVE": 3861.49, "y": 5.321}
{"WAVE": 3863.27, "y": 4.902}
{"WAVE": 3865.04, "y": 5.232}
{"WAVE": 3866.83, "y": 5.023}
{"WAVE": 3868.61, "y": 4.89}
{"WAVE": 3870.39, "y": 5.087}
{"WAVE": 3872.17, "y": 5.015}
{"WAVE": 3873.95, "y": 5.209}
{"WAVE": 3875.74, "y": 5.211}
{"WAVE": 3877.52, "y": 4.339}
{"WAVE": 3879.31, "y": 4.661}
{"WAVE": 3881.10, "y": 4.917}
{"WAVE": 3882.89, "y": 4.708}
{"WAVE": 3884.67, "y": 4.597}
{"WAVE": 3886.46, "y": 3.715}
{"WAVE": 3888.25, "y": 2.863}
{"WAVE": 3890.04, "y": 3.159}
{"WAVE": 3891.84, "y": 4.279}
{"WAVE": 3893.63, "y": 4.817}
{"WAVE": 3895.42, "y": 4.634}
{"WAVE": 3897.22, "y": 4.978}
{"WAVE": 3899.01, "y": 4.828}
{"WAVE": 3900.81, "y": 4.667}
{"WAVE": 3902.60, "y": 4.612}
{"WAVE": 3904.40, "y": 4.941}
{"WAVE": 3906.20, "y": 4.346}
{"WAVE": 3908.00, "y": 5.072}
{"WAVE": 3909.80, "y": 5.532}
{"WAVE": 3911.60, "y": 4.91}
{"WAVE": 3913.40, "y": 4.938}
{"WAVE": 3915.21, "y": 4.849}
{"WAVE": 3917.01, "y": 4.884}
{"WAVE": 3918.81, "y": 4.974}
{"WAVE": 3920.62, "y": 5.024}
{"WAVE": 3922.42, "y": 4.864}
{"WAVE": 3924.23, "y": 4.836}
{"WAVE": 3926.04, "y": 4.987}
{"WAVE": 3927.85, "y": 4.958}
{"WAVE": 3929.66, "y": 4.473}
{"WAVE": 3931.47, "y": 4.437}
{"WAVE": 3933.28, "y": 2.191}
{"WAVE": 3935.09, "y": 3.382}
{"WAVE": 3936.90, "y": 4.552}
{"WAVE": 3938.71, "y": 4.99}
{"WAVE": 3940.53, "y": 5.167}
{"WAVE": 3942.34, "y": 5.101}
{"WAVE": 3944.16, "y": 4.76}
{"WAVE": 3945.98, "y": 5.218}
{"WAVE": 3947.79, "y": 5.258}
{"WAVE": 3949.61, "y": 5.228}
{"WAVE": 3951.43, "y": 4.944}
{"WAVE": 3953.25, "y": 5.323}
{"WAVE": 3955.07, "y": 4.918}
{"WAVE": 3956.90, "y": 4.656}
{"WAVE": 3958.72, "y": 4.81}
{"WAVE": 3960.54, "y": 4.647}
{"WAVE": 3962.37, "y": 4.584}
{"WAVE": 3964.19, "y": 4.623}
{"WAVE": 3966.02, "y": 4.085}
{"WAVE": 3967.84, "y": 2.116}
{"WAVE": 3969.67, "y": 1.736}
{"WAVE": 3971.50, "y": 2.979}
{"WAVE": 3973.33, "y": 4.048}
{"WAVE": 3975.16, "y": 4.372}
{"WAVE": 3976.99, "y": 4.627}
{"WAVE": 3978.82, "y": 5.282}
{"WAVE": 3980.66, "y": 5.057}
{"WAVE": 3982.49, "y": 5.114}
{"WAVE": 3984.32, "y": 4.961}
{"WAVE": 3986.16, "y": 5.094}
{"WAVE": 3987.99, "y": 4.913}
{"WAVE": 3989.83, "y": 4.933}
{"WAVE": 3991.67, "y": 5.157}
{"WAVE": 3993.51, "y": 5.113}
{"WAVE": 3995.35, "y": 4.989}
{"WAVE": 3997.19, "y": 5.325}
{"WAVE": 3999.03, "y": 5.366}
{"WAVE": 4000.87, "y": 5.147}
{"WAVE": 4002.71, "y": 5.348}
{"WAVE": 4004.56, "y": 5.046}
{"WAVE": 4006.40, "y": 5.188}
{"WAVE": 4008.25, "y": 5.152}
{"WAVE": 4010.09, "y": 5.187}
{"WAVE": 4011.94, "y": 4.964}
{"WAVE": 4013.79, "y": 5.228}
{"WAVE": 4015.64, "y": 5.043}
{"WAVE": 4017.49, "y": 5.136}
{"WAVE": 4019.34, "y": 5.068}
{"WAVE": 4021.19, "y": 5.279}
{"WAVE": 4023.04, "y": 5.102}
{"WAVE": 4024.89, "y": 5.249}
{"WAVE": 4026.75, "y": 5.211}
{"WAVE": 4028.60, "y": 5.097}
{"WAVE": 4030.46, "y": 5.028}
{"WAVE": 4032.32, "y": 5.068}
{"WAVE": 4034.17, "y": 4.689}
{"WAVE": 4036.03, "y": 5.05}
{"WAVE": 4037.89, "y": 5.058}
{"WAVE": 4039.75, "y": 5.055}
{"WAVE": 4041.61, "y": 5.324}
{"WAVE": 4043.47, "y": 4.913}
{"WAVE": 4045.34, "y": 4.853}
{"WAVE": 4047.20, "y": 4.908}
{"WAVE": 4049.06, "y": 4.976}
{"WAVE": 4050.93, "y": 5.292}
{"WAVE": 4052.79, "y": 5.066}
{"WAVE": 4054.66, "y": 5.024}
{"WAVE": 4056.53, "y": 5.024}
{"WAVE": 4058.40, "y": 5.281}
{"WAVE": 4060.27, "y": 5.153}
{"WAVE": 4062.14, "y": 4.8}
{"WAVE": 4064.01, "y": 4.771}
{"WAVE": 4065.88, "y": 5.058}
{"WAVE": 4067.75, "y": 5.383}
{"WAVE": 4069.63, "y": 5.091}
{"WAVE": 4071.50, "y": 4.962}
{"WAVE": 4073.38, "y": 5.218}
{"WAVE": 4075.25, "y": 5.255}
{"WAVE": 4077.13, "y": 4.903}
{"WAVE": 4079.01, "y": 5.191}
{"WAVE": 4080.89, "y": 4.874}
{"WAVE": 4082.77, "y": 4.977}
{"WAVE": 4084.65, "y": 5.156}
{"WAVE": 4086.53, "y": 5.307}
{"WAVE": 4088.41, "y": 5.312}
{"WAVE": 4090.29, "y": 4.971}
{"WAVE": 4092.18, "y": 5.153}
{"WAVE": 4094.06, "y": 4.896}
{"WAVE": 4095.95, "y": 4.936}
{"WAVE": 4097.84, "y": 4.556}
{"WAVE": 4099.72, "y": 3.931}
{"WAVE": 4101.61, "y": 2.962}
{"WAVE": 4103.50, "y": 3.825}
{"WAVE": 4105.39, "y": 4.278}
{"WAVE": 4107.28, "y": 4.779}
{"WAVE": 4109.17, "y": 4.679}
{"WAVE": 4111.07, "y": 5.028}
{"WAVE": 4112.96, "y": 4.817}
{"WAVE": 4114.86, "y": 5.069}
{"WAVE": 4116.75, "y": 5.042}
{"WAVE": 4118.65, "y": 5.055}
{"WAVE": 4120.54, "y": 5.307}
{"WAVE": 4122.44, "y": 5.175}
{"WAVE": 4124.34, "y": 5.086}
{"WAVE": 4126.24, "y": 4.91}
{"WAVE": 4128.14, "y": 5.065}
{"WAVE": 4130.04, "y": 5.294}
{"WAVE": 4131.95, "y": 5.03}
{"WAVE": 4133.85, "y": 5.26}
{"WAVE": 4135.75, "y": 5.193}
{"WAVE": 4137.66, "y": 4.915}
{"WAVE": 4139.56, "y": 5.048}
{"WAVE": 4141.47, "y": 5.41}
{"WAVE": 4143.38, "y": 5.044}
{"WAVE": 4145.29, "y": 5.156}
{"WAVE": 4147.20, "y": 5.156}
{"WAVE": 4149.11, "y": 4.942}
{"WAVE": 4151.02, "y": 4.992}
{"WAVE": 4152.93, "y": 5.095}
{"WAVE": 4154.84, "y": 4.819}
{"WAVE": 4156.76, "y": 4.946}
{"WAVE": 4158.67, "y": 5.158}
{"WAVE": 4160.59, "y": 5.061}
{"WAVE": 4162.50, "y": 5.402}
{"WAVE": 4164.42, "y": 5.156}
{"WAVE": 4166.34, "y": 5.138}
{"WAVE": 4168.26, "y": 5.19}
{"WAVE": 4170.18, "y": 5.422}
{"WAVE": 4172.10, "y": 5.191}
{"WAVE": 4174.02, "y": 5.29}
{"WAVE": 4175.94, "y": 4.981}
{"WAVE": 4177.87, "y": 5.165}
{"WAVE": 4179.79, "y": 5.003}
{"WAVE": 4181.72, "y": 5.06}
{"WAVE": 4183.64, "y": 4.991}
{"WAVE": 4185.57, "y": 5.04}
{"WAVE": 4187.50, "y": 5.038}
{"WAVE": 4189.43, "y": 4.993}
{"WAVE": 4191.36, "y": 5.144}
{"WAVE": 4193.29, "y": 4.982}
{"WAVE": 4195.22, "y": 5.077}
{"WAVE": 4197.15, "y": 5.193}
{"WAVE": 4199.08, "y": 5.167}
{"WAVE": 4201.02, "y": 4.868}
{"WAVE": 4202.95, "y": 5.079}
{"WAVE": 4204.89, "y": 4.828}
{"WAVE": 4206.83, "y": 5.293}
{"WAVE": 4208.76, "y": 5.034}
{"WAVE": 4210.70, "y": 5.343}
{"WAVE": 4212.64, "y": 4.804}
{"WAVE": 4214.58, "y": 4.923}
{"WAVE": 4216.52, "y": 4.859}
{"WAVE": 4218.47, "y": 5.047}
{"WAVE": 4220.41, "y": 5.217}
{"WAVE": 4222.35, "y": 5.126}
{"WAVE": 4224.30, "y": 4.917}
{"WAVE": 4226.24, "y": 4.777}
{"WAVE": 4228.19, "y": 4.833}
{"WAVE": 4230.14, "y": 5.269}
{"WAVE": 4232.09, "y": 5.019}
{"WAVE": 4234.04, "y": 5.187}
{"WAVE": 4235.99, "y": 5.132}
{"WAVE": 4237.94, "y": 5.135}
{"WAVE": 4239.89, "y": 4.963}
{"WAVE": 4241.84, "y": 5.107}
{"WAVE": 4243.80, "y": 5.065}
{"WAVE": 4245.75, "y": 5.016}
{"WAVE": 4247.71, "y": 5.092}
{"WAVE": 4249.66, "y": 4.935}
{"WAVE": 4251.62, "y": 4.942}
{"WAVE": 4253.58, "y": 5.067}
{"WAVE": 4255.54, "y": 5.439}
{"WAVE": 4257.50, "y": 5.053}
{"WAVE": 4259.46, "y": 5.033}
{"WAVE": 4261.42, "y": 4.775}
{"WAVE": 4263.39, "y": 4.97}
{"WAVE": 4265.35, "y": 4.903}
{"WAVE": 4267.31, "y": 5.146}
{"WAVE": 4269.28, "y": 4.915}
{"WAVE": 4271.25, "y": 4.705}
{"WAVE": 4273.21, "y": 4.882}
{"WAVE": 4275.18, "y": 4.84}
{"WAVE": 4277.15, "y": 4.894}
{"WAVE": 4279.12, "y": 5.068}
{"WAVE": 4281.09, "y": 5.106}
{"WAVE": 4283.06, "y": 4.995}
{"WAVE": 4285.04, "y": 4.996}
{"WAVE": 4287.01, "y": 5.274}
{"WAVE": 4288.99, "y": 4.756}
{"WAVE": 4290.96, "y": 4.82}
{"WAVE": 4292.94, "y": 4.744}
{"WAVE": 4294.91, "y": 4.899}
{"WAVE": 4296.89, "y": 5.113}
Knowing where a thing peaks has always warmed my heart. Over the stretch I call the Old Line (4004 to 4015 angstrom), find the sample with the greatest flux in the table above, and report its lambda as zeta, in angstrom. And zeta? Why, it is 4013.79 angstrom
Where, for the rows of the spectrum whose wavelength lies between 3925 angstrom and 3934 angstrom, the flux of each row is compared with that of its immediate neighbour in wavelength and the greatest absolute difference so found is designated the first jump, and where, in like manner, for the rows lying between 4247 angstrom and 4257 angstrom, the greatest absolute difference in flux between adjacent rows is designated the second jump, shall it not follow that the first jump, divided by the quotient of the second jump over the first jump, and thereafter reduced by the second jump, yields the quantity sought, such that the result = 13.2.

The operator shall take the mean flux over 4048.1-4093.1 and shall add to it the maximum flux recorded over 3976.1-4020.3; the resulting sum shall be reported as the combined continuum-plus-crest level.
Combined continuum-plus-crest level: 10.5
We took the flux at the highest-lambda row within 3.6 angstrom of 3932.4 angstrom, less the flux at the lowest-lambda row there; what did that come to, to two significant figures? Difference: -1.1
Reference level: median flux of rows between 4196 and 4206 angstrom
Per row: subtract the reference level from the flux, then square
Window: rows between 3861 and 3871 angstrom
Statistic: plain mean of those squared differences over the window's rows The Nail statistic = 0.025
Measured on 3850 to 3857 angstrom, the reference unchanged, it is 0.028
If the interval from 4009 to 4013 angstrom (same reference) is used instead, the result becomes 0.012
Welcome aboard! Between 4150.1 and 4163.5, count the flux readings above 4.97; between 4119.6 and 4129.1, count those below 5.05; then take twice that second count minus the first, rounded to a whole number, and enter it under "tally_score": -3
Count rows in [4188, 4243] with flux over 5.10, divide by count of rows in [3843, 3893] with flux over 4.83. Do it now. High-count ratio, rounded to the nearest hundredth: 0.71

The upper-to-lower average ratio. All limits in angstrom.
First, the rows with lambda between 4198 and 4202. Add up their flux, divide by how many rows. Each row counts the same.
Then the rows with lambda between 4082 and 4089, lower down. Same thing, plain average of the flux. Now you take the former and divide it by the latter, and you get 0.97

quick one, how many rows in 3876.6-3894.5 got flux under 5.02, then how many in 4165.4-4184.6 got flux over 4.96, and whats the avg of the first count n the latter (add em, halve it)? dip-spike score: 10.0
